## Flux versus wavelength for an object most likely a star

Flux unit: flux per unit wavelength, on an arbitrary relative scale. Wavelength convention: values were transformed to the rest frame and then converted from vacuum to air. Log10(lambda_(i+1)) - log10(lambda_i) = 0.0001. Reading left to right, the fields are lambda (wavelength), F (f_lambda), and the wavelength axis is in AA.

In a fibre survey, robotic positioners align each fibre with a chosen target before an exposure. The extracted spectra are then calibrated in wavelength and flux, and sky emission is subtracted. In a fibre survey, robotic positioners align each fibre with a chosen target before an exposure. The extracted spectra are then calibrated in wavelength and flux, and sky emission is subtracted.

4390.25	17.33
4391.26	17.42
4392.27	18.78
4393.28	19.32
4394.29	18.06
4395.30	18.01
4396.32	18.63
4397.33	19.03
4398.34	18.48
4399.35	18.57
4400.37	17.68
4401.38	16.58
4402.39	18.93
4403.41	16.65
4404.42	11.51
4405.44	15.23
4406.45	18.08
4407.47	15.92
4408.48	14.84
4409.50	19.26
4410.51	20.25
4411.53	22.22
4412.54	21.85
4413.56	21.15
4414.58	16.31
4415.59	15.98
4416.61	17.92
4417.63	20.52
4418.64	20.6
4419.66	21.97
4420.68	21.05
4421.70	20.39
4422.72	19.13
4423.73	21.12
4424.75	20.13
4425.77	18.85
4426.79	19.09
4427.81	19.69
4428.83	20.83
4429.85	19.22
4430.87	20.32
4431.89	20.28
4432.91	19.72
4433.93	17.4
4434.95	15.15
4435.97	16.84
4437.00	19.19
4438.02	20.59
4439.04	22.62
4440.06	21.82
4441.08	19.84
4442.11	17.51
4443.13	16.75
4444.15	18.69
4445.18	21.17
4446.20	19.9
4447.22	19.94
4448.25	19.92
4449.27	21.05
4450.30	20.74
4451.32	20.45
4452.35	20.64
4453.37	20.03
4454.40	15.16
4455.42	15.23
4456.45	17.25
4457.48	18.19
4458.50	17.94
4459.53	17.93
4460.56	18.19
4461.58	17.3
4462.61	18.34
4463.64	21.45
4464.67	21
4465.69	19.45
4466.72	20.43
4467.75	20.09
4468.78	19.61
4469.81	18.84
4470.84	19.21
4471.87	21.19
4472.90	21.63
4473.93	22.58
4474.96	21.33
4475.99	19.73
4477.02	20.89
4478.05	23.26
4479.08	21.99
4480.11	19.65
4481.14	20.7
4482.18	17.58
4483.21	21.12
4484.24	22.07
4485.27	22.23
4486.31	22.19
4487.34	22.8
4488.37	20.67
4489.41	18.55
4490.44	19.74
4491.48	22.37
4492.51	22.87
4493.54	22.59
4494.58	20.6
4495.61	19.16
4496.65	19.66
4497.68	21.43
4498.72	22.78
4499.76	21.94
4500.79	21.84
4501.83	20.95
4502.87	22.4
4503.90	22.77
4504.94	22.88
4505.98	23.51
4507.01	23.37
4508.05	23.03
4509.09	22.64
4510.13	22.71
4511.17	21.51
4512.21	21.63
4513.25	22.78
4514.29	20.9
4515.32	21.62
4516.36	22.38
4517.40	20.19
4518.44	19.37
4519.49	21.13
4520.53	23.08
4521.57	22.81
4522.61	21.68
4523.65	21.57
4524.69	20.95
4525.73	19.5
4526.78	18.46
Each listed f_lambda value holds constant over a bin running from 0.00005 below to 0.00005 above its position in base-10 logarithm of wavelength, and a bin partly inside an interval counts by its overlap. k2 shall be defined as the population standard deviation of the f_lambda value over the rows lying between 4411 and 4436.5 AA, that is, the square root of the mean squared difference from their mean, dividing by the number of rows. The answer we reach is 1.9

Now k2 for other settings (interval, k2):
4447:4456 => 2.2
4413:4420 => 2.3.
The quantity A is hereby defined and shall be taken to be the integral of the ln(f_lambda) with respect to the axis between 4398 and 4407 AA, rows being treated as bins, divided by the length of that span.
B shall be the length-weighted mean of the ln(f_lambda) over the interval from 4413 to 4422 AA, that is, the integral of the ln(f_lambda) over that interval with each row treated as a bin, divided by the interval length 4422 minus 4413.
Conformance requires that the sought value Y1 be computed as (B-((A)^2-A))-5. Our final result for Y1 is -7.13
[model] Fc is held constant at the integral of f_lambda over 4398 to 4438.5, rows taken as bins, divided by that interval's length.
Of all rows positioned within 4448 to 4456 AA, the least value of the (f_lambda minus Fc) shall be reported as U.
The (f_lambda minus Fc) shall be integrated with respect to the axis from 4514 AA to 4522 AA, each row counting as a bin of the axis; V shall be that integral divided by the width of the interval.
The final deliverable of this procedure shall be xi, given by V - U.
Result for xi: 6.3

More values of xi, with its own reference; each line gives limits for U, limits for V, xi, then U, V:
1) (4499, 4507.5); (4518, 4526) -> 0.4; 2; 2.60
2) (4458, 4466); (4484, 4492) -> 4.0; -1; 2.57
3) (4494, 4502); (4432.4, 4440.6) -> 0.0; 0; 0.43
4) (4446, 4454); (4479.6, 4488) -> 1.1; 1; 2.30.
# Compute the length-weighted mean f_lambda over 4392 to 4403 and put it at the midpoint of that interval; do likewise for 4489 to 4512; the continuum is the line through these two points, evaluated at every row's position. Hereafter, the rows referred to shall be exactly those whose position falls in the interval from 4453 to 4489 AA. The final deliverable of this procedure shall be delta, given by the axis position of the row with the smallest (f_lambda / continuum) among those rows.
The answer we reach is 4454.40 AA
